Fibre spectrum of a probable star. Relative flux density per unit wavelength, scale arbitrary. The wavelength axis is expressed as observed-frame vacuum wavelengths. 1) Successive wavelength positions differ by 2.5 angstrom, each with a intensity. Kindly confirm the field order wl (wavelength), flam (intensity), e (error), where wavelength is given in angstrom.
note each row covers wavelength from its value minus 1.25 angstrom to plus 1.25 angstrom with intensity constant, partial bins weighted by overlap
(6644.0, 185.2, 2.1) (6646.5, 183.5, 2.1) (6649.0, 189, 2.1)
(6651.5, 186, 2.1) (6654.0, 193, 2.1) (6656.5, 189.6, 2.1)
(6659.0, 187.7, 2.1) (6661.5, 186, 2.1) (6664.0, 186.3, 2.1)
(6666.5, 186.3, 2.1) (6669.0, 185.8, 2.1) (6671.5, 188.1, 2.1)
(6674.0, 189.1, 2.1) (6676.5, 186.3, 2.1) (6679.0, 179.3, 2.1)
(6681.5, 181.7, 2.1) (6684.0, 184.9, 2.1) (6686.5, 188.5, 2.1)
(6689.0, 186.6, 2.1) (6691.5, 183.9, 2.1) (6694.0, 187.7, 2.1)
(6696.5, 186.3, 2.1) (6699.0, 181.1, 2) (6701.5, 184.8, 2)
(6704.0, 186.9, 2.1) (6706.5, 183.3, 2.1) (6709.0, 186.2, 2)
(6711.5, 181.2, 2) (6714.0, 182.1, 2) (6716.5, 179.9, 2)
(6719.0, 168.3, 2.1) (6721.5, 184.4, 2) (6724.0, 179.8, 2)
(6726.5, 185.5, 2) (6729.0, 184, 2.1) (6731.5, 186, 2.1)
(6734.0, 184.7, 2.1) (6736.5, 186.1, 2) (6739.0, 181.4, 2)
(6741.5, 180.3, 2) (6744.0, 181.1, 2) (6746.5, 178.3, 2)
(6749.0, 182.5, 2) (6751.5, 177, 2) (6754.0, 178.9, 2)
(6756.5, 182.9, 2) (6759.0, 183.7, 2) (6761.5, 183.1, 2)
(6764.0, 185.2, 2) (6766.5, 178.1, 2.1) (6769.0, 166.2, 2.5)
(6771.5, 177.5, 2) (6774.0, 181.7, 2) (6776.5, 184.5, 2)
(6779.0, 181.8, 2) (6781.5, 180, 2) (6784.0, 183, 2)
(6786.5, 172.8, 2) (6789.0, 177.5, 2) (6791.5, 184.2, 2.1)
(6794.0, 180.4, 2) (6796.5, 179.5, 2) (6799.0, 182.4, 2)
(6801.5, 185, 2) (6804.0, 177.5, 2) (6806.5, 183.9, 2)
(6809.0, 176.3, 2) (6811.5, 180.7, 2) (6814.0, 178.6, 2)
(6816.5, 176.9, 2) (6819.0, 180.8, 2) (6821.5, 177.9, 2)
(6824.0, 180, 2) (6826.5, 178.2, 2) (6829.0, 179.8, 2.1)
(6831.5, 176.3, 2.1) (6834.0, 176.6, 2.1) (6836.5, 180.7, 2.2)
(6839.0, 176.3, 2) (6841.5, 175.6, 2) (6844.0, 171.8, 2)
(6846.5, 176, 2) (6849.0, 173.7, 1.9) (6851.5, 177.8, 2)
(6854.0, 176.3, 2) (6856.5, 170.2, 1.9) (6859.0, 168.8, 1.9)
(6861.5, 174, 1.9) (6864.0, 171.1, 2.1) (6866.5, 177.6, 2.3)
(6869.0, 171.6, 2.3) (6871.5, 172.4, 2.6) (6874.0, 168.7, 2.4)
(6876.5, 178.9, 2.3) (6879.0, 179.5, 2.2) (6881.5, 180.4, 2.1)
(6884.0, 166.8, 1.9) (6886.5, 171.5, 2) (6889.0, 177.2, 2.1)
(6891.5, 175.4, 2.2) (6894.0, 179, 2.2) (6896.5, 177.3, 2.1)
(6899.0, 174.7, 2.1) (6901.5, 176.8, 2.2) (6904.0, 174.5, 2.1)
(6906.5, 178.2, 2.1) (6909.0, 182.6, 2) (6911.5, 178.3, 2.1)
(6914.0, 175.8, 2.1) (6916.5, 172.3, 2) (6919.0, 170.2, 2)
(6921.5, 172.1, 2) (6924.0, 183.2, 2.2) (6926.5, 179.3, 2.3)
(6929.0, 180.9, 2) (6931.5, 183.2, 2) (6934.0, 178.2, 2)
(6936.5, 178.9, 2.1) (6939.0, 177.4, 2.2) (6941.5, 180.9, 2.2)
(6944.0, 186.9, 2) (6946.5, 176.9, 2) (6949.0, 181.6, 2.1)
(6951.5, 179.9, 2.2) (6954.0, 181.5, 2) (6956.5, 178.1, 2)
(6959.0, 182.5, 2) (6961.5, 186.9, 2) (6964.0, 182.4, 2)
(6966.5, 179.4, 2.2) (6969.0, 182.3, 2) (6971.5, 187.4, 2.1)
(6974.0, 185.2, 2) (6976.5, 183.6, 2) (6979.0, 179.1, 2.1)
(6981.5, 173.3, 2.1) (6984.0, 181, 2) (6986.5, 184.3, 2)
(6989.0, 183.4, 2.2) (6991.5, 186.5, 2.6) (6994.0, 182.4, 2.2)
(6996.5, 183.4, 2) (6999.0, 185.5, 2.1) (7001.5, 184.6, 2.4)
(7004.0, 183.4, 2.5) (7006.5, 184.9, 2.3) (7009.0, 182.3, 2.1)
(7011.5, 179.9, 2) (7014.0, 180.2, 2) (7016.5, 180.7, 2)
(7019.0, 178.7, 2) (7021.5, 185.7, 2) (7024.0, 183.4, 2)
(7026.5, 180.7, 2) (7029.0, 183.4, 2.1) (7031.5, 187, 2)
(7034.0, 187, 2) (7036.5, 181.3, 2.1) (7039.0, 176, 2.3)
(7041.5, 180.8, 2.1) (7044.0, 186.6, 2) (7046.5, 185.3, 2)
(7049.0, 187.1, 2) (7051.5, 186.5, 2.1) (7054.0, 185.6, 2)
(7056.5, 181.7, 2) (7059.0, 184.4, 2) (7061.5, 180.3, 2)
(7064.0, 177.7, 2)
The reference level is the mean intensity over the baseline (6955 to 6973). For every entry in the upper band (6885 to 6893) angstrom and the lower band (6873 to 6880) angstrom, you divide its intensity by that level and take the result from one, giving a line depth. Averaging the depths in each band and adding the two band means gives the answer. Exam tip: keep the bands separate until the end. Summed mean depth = 0.08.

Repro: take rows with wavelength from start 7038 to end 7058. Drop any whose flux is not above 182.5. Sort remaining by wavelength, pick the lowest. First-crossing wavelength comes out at 7044.0 angstrom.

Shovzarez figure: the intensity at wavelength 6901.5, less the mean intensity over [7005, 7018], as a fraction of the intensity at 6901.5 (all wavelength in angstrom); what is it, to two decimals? -0.03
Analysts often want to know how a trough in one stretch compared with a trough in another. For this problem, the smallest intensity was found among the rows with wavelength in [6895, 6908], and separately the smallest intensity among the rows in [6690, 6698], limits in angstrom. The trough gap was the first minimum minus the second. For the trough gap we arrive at -9.4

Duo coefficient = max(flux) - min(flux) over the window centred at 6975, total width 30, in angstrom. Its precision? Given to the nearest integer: 14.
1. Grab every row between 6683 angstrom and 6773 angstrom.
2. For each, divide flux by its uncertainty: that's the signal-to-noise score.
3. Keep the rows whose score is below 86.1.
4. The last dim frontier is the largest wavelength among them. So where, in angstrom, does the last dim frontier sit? 6769.0 angstrom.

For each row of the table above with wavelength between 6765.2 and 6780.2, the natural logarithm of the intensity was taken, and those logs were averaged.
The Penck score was 5.18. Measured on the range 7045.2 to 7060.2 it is 5.22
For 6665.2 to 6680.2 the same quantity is 5.22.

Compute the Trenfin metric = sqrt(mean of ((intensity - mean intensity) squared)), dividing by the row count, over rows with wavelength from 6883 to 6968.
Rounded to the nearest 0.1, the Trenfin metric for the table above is 4.4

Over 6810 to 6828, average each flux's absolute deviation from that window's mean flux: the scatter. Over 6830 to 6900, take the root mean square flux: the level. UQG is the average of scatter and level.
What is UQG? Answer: 88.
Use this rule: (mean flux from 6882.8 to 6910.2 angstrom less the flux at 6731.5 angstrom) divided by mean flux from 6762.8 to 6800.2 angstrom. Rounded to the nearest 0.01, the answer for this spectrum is -0.06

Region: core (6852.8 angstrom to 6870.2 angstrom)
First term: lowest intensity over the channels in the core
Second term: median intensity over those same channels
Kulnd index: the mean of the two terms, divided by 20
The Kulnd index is 8.5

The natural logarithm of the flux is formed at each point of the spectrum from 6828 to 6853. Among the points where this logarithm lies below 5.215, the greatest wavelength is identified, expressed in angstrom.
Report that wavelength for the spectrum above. 6851.5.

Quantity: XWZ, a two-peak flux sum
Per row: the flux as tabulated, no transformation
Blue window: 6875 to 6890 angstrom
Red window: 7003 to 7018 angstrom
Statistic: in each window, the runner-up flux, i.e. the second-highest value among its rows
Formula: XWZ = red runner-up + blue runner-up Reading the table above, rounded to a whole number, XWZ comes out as 363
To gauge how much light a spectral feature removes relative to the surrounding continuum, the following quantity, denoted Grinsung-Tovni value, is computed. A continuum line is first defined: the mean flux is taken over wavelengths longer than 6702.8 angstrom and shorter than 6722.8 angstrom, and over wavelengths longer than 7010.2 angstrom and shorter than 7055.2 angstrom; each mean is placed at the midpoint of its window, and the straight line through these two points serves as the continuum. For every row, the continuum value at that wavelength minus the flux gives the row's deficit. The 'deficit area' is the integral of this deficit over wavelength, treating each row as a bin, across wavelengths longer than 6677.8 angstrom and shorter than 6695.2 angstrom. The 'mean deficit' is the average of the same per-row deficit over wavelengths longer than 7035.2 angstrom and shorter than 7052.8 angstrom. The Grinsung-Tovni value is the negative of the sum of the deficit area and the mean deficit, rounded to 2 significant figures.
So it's 57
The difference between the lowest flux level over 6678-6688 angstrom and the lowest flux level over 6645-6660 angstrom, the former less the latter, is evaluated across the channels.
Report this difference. -4.2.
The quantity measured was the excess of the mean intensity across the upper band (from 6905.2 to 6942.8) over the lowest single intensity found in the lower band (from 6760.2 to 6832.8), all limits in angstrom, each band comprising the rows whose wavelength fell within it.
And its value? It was 12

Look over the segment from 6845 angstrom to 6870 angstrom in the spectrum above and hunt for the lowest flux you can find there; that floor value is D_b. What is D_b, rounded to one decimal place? 168.8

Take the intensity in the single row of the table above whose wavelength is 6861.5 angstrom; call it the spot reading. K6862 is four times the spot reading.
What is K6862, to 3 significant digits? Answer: 696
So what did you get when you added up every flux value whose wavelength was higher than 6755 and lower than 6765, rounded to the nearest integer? 735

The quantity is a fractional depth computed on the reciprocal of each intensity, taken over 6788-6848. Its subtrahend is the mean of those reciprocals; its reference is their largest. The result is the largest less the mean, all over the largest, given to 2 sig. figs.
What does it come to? 0.039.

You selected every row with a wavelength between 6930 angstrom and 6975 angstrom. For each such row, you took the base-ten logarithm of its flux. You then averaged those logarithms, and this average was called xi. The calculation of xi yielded 2.26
